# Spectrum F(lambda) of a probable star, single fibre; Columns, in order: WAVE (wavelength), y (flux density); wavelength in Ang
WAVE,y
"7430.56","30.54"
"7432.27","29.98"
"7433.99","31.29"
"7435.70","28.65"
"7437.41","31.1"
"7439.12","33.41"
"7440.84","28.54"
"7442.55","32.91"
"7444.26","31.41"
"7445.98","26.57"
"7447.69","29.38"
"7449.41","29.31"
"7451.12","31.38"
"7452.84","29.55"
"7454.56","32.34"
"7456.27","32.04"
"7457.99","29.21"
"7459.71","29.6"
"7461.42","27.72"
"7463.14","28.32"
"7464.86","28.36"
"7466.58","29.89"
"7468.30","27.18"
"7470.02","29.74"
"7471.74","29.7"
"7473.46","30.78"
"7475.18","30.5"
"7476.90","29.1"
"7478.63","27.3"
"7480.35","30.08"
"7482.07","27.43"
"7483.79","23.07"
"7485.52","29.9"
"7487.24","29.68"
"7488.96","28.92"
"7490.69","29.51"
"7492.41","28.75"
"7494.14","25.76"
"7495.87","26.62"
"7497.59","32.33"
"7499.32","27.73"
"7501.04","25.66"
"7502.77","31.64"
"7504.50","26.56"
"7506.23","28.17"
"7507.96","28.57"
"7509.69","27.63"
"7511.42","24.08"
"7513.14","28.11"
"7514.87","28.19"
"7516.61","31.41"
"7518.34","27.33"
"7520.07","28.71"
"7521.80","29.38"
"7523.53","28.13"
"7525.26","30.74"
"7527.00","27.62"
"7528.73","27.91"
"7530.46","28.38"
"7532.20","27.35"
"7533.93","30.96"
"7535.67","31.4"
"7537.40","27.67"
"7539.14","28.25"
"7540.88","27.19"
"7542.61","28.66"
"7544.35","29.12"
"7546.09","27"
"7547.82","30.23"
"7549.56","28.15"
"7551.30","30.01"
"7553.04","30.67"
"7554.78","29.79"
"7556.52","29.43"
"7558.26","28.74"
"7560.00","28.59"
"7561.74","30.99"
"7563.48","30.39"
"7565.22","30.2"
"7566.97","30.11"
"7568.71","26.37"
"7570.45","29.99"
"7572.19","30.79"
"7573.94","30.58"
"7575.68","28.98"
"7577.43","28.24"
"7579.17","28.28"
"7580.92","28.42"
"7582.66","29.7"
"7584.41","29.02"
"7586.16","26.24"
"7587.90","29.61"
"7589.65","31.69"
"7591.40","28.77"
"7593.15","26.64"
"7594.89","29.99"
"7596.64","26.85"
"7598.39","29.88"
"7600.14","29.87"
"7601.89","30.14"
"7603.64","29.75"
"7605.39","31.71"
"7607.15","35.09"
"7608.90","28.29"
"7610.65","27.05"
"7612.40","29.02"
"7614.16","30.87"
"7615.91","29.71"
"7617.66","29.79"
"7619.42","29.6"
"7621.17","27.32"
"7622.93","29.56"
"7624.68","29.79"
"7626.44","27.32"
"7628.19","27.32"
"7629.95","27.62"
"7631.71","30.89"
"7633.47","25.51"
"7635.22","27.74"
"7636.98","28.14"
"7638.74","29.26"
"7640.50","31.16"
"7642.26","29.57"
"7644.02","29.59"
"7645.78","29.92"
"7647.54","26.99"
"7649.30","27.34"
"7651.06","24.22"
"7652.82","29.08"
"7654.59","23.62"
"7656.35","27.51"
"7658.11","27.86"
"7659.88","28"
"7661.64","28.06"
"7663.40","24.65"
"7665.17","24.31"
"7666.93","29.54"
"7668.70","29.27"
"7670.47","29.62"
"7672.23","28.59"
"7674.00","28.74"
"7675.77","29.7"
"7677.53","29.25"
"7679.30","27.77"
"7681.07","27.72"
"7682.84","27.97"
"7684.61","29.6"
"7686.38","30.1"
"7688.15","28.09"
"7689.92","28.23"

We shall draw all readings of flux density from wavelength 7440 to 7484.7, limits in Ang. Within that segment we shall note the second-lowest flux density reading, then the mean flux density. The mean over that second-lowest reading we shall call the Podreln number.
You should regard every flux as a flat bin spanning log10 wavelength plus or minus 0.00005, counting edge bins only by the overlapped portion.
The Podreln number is 1.10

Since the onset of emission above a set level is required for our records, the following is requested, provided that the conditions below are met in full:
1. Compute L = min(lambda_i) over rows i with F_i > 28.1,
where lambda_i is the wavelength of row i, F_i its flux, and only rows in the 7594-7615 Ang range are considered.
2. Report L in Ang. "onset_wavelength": 7594.89 Ang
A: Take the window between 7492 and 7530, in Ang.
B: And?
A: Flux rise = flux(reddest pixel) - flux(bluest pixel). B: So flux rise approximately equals -0.8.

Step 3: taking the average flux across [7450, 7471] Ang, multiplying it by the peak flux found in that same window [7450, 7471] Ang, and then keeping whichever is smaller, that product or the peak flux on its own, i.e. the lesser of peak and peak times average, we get 32.3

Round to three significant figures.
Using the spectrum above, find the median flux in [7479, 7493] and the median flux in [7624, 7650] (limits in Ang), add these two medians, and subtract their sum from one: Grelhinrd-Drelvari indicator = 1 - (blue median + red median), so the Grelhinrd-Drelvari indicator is -56.4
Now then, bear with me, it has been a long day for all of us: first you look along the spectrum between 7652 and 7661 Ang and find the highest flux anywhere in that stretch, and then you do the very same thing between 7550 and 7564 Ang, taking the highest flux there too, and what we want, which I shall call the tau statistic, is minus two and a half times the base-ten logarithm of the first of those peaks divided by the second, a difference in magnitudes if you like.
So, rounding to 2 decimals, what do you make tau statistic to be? 0.07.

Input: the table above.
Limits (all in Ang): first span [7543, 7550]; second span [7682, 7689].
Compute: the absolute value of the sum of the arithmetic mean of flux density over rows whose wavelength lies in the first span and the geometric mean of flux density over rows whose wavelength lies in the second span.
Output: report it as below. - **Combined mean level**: 57.6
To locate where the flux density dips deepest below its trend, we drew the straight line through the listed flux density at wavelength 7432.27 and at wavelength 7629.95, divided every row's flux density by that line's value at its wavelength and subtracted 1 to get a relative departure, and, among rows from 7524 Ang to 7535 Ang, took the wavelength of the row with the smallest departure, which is 7532.20 Ang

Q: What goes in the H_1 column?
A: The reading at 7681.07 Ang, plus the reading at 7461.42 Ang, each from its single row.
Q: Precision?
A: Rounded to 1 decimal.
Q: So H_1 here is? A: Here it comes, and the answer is 55.4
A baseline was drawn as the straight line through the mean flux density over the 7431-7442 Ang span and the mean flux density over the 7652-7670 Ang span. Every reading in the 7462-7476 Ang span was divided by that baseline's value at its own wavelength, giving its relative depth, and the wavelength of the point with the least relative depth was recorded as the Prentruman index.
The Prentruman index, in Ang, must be 7468.30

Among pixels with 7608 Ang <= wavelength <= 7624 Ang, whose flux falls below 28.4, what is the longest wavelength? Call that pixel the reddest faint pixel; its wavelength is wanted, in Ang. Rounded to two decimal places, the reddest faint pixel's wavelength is 7621.17 Ang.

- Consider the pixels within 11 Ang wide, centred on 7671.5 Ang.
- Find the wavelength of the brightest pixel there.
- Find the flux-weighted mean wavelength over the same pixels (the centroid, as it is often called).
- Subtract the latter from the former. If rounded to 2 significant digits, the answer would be 4.4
